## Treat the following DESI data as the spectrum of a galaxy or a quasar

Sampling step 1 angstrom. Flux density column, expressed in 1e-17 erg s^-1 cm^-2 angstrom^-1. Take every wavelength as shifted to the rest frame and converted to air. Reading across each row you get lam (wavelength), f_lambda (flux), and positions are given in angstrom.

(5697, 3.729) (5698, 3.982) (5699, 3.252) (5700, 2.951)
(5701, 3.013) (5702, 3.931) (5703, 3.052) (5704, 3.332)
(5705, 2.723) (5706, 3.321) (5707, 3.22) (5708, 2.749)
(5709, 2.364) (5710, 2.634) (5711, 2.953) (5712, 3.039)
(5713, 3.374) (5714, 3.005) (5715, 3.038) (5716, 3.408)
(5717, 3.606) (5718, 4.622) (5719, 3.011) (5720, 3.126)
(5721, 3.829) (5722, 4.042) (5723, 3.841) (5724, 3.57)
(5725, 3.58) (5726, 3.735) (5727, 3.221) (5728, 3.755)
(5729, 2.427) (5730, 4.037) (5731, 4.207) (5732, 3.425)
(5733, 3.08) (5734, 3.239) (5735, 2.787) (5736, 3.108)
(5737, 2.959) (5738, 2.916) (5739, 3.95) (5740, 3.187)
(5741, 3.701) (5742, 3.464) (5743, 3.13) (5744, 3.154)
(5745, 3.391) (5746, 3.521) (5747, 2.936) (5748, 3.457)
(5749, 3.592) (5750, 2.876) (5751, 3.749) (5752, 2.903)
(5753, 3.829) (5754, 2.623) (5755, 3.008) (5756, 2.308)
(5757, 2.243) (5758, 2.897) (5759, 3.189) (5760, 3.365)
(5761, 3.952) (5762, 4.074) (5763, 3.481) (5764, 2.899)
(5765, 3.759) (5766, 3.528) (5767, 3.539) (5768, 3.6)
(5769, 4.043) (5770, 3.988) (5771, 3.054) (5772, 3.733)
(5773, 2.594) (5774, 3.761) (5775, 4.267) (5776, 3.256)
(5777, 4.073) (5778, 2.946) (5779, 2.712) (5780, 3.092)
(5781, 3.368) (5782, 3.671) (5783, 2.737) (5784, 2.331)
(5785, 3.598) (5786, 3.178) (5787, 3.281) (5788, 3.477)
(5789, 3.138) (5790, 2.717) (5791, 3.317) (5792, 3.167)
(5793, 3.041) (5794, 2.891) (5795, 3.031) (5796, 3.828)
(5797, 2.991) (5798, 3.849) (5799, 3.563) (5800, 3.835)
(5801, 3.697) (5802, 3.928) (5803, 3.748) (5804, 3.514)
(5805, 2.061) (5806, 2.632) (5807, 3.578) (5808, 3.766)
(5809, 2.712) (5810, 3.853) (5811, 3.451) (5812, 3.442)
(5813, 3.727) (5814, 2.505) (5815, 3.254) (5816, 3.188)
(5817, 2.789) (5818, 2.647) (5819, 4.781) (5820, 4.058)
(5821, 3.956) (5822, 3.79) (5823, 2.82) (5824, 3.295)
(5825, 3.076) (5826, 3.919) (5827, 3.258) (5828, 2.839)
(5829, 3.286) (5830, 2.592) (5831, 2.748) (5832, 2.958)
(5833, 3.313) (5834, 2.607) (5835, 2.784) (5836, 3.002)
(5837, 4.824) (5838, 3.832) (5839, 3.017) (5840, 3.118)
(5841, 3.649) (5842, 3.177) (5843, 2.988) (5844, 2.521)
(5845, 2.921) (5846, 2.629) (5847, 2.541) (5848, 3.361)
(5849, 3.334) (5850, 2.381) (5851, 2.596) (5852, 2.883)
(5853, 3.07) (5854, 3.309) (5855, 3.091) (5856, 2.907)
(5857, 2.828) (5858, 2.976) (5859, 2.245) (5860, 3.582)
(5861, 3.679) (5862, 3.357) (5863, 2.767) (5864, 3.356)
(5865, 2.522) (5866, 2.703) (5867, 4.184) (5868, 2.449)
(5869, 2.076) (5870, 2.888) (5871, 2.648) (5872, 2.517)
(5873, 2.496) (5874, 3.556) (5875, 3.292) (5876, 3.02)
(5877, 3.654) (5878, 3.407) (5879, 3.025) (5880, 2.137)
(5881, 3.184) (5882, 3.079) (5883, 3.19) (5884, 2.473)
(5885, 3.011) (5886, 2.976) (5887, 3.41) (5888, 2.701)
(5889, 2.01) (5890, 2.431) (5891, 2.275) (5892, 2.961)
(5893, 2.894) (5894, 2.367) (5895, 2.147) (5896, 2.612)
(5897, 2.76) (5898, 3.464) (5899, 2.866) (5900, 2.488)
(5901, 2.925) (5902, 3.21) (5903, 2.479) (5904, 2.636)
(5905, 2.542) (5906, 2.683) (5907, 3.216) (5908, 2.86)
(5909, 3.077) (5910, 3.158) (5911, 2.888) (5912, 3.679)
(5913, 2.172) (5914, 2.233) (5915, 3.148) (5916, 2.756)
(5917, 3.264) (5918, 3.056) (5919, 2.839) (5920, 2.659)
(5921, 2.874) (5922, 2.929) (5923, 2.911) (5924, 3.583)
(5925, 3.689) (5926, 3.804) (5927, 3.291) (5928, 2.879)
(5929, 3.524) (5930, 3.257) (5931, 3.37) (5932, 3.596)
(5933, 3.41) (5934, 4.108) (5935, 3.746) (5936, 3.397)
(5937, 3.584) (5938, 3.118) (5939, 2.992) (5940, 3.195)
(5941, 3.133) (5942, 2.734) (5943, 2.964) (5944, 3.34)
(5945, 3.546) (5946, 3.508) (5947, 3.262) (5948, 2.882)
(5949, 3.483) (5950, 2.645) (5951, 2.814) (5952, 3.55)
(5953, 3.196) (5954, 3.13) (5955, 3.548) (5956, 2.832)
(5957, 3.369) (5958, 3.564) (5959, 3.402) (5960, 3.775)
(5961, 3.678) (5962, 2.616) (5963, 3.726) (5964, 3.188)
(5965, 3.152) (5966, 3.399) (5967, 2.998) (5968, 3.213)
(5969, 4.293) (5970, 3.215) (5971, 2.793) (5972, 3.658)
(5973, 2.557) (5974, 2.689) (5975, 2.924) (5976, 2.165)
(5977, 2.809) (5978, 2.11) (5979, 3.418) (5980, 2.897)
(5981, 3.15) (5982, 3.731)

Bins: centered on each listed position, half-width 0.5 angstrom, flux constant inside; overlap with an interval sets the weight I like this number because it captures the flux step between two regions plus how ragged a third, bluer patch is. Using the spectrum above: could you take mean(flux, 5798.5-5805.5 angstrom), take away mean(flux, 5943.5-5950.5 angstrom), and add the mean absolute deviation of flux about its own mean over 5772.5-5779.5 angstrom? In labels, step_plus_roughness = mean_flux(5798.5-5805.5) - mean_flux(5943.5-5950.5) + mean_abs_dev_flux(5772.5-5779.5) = 0.81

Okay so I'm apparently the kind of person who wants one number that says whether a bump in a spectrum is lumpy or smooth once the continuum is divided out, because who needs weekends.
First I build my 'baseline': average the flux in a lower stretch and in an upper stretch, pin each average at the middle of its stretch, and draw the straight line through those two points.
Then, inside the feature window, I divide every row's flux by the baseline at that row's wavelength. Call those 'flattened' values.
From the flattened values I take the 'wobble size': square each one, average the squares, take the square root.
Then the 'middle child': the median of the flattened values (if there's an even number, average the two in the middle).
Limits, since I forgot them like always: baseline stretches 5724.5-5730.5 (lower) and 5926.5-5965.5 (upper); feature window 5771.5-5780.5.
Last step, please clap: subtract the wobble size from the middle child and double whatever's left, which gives -0.10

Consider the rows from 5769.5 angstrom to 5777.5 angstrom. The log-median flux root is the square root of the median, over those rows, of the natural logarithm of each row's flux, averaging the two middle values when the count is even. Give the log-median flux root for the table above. 1.15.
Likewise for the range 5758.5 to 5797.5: 1.10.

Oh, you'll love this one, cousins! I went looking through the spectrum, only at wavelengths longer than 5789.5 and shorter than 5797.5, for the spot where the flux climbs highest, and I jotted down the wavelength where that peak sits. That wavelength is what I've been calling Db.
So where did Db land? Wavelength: 5796 angstrom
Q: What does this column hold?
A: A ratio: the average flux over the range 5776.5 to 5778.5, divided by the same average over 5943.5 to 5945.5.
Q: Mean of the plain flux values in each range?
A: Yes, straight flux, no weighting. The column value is 1.02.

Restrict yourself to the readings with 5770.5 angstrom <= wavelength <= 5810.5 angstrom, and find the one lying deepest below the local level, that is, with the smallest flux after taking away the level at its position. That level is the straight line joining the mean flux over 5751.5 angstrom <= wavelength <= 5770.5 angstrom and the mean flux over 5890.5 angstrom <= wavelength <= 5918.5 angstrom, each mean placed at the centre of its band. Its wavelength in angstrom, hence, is 5805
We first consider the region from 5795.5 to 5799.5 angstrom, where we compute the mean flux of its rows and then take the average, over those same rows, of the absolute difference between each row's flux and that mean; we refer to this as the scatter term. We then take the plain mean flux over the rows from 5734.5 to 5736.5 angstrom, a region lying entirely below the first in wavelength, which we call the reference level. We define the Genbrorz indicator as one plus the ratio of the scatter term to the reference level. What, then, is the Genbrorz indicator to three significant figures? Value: 1.10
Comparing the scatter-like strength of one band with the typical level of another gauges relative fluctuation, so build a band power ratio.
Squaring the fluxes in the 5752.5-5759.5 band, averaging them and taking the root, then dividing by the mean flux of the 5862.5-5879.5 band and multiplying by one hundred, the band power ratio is 98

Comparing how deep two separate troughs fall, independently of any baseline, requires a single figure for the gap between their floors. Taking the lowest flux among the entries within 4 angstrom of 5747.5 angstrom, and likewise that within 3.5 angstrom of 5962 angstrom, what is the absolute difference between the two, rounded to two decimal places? 0.26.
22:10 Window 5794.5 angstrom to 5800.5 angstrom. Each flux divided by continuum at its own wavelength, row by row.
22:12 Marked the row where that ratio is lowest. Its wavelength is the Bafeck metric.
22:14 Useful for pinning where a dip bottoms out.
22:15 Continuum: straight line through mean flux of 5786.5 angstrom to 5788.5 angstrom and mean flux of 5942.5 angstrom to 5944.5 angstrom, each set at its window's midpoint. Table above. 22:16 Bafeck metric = 5797 angstrom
